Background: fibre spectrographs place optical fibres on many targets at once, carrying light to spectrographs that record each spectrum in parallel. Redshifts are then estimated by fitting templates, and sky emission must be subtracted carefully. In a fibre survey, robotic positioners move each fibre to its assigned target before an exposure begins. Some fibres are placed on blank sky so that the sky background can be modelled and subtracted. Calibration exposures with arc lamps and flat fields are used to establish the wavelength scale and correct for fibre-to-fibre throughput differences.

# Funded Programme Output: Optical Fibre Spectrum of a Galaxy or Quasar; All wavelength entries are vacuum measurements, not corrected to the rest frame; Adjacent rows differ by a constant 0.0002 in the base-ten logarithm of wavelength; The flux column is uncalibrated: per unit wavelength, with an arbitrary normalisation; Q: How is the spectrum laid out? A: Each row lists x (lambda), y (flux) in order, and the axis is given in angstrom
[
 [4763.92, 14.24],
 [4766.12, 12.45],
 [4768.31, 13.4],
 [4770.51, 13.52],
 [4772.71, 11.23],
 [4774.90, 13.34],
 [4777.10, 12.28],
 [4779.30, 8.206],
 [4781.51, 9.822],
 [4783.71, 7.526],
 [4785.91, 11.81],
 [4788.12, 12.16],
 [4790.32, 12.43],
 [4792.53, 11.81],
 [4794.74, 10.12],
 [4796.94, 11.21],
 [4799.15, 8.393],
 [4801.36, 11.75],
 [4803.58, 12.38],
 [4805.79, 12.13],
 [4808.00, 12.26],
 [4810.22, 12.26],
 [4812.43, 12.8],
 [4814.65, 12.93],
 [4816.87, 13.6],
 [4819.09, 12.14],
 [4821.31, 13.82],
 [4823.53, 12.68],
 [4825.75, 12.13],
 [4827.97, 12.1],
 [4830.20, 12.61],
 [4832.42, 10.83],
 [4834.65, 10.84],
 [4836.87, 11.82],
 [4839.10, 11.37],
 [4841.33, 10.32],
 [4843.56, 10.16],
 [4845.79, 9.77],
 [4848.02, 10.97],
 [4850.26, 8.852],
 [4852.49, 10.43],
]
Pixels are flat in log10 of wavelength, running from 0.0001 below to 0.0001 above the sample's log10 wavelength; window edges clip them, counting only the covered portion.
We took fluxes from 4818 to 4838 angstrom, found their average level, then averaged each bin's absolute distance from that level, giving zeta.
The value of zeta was 0.63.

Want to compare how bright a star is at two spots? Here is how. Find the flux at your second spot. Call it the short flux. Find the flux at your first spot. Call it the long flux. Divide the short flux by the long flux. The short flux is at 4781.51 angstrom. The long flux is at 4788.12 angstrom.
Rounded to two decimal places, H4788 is 0.81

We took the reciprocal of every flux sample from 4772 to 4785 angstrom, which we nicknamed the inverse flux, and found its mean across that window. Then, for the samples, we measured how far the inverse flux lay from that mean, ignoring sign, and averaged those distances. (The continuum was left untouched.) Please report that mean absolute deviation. 0.019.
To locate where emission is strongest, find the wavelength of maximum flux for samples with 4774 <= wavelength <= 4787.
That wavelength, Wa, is 4774.90 angstrom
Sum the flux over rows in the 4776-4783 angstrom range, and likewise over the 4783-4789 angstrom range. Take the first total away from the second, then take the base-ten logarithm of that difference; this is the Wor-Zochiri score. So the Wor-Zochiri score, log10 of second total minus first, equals 0.1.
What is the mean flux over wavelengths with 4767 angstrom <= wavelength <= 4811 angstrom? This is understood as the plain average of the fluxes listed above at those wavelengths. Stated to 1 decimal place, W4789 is 11.4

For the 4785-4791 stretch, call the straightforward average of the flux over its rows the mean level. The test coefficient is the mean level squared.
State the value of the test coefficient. 147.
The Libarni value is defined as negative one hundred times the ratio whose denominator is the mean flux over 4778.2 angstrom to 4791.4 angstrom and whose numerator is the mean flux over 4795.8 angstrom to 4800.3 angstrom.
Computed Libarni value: -95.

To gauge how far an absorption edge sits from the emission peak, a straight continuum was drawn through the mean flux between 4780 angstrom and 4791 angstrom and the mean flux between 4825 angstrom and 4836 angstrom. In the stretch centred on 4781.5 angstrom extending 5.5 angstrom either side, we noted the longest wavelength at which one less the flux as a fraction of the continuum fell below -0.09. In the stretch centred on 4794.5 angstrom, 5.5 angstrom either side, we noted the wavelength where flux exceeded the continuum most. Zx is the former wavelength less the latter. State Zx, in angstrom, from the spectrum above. -4.4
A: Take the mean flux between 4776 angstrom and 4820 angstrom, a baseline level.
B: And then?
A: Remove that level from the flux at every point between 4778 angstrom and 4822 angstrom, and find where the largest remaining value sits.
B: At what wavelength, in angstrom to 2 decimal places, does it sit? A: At 4821.31 angstrom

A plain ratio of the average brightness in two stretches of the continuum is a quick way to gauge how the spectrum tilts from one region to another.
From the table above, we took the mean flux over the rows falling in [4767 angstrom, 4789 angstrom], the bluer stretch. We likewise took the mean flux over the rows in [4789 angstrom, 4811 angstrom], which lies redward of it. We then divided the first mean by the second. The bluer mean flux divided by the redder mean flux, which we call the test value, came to 0.99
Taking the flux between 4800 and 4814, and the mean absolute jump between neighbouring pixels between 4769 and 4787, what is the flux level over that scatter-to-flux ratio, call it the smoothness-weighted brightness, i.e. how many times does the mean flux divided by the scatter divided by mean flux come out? 59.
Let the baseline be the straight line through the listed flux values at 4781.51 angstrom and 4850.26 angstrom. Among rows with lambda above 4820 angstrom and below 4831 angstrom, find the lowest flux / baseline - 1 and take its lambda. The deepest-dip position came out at 4825.75 angstrom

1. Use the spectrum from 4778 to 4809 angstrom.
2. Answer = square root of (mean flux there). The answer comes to 3.30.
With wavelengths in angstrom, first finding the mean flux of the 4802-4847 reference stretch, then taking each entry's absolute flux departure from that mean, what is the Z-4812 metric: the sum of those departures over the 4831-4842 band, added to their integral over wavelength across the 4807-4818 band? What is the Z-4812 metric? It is 14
